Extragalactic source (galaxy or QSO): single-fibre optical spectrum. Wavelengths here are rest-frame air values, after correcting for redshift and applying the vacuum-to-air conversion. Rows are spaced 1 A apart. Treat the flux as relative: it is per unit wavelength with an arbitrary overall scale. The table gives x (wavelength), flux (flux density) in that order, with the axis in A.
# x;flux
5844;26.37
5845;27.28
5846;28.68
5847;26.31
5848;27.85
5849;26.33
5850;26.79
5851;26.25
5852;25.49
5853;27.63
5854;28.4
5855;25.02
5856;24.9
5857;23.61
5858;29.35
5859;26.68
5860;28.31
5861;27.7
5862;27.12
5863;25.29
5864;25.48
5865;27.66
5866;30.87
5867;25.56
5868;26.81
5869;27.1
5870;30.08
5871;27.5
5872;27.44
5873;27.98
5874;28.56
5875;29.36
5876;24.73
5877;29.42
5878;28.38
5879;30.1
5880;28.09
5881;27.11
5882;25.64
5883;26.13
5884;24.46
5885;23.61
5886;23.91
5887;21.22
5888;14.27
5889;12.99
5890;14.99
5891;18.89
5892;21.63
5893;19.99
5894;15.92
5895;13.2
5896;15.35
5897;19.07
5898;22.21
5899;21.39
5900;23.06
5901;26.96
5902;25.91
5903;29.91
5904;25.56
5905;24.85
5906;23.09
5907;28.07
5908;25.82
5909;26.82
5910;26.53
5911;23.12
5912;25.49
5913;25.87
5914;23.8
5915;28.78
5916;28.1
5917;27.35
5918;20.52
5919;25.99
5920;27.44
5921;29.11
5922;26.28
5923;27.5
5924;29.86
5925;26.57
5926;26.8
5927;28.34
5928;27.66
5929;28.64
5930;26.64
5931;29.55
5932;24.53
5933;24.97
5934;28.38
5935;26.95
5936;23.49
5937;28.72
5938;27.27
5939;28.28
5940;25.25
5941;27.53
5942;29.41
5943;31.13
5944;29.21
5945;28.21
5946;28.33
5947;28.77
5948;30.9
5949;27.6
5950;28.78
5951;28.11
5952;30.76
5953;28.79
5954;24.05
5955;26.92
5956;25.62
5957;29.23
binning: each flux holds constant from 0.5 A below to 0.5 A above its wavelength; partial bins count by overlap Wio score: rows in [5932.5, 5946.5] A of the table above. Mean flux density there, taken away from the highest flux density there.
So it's 3.5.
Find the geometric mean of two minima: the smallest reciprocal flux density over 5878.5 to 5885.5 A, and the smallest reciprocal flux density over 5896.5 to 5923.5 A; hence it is 0.0333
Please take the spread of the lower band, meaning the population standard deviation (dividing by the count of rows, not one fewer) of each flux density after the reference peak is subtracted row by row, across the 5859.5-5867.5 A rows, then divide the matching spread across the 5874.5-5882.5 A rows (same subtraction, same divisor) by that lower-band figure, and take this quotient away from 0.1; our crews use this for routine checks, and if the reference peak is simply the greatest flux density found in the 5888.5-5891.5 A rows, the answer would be -0.92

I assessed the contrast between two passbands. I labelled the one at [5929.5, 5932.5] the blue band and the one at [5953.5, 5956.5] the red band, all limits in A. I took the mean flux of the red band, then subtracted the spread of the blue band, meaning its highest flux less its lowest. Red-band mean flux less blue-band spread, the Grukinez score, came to 20.5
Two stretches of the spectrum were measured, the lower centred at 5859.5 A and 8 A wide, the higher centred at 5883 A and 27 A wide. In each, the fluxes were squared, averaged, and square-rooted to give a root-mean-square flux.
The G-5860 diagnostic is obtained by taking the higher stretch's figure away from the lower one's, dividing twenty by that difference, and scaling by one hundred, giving 754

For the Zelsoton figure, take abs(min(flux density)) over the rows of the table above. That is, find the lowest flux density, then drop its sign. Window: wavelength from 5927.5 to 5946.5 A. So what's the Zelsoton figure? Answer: 23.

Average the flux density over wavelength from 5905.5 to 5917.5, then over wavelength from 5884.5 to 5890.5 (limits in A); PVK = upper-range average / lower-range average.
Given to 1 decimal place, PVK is 1.4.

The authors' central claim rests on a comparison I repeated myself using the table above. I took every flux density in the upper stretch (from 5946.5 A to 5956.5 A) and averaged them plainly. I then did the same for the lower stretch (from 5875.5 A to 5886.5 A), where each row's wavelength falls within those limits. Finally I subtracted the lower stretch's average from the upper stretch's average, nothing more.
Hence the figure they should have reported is 1.5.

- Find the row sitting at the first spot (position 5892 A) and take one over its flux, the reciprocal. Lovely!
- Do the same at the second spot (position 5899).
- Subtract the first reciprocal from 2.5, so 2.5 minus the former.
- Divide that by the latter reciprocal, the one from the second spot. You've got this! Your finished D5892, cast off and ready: 52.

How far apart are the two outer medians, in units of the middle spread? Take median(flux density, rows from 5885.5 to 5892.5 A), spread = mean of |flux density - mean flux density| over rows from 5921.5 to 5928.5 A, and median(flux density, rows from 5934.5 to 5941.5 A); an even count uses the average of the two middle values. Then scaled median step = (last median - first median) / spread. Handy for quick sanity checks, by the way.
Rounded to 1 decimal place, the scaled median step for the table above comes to 9.3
